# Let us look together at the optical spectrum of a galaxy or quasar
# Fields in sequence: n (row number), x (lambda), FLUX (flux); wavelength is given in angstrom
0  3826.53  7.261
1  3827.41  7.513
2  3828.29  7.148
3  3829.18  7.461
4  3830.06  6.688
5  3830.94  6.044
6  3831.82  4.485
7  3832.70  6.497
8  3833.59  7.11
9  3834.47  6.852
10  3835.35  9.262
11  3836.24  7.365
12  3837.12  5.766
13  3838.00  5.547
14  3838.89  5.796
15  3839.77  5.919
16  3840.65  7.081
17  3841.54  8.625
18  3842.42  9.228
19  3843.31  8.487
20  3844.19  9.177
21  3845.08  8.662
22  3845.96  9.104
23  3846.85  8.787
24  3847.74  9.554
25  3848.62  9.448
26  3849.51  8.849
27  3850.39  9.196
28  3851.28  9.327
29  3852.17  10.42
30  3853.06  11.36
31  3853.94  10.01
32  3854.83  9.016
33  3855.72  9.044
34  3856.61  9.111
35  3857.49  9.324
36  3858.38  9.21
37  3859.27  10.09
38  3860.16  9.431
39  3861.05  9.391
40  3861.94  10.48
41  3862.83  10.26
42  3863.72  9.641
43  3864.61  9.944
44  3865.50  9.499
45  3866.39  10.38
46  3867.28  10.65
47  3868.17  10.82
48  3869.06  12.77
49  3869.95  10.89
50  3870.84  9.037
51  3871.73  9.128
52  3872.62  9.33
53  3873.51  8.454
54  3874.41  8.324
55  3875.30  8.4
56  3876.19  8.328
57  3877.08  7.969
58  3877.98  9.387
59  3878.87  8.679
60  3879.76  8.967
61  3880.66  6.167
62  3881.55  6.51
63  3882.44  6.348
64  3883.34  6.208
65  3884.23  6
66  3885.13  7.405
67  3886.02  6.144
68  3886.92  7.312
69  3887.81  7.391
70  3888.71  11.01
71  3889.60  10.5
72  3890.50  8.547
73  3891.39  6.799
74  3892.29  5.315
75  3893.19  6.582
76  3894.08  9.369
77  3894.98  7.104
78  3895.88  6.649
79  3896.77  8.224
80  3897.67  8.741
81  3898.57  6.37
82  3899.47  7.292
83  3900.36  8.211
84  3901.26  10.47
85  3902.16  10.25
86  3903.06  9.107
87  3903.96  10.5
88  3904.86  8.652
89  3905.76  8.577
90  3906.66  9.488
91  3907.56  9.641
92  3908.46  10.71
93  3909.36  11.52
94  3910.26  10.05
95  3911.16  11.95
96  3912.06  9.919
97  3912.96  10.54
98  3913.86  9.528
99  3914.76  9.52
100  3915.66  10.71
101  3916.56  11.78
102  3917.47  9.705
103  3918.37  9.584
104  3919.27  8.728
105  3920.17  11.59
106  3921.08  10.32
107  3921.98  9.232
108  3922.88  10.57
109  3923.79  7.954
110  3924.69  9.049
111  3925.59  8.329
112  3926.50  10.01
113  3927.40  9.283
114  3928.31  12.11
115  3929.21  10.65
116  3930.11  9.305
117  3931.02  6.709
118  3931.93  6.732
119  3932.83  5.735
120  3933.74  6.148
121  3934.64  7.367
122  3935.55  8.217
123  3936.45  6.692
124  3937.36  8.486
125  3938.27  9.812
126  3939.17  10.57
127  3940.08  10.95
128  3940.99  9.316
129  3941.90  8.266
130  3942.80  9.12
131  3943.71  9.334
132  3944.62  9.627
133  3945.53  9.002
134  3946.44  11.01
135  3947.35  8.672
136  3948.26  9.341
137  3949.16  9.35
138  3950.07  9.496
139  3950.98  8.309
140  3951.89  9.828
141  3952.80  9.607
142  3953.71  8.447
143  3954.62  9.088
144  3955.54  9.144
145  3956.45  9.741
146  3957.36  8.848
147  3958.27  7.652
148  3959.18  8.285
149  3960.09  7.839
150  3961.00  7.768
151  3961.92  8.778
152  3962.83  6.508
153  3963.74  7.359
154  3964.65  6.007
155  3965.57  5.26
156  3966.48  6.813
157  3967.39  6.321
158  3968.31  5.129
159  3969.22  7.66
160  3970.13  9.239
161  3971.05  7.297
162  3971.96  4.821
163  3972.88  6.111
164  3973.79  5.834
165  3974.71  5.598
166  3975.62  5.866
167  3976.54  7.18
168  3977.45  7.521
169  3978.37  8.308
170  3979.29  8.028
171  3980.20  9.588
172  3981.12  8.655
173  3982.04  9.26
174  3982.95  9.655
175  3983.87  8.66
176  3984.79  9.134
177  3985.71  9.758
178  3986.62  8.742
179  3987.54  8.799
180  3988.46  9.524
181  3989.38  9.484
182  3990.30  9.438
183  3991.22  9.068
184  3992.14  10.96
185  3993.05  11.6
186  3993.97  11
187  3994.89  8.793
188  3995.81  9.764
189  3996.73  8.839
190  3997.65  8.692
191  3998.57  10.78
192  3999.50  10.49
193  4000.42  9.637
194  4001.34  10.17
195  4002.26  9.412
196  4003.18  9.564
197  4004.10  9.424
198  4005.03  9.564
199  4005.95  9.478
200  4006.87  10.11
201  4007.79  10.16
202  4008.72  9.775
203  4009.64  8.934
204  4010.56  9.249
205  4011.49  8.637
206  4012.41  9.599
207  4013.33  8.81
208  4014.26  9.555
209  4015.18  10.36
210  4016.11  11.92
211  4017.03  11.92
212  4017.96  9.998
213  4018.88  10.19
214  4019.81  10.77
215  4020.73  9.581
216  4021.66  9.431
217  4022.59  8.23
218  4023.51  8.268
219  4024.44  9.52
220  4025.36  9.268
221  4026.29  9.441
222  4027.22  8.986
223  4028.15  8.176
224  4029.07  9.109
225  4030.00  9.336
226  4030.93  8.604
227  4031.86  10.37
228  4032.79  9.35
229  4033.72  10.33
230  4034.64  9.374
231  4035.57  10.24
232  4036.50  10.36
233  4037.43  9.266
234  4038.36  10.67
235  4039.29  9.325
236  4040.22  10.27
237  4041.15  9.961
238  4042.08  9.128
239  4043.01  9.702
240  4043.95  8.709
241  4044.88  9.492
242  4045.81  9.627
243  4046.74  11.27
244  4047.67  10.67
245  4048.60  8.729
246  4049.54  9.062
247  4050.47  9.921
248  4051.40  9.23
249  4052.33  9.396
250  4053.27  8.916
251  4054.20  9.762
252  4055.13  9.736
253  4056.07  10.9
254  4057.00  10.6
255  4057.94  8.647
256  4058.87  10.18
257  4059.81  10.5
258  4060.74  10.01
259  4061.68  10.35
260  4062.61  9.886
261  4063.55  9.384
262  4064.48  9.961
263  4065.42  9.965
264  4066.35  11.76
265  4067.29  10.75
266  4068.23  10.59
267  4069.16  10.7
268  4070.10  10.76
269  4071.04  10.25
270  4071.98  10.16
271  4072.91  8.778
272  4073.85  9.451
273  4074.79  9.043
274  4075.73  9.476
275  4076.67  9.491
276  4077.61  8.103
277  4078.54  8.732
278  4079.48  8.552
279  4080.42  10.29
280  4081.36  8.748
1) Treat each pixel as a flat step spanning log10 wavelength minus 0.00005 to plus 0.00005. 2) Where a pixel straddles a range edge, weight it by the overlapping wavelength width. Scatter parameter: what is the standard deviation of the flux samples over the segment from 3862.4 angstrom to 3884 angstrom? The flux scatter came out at 1.6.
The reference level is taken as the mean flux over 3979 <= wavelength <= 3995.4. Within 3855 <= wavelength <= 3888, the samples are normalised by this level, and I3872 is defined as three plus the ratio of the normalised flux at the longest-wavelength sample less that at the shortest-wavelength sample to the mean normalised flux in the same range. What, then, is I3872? 2.81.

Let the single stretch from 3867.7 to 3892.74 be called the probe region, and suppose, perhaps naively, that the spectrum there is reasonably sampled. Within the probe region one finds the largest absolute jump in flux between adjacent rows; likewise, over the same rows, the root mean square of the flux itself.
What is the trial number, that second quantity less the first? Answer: 4.9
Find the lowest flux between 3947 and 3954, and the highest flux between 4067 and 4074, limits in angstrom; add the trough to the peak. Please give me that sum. 19.1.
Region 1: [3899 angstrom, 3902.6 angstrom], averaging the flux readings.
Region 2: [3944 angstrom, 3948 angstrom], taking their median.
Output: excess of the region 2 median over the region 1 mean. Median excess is 0.3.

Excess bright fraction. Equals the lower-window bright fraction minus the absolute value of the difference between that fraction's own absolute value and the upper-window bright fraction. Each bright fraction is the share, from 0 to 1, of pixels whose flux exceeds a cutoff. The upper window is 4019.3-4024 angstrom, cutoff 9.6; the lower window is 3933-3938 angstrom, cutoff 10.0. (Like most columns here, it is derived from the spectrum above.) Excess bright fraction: -0.20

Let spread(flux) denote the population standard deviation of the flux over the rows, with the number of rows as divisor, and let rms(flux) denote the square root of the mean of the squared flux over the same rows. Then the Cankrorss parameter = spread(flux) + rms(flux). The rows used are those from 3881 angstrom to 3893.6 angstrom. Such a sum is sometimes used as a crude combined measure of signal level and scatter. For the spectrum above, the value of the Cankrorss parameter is 9.1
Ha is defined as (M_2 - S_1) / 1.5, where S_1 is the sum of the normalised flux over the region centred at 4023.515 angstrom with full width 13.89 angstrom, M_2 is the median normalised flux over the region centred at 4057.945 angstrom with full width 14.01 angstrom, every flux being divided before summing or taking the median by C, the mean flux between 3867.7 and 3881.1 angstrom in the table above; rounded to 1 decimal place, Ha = -9.7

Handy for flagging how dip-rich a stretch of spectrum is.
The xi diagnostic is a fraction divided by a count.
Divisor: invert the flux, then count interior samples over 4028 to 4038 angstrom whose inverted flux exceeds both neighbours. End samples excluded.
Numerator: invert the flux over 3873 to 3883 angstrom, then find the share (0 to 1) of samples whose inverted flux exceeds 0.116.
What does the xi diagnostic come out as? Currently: 0.24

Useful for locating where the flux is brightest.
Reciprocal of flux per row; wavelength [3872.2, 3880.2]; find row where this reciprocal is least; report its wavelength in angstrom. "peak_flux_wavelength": 3877.98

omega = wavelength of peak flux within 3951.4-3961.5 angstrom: 3951.89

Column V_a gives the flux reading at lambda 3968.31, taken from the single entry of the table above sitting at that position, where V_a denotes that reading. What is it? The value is 5.129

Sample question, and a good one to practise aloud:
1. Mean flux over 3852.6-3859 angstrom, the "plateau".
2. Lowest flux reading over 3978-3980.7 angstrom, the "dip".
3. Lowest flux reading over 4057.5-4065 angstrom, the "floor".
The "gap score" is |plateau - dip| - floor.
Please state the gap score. -7.1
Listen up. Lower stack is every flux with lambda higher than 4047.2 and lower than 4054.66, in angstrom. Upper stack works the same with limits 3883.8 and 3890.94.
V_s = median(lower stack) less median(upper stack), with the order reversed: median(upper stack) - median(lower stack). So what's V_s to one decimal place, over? -1.9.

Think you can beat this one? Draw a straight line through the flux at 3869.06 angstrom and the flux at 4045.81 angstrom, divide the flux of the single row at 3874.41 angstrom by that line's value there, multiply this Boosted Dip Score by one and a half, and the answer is 1.0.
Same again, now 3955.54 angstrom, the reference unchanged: 1.2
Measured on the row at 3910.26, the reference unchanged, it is 1.3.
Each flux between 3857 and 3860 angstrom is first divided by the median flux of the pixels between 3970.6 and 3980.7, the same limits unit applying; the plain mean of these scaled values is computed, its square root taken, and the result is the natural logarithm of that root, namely 0.142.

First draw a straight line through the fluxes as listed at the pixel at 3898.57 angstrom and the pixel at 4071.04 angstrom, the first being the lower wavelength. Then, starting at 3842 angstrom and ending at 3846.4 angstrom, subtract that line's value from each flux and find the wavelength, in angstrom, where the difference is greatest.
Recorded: 3842.42 angstrom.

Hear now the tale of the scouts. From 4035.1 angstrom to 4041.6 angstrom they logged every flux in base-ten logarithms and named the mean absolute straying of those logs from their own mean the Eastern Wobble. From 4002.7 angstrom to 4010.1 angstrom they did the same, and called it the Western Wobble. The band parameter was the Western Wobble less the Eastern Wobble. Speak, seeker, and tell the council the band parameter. -0.006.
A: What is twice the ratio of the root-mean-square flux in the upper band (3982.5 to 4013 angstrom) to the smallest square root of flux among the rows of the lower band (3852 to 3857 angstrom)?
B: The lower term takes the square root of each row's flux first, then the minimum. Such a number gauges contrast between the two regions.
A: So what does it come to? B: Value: 6.4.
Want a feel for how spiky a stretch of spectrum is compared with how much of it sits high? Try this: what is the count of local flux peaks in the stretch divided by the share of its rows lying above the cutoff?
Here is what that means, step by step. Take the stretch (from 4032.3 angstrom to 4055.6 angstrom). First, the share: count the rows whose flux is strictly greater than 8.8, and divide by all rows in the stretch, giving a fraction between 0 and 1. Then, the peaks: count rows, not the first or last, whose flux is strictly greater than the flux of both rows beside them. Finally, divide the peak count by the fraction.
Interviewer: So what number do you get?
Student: 10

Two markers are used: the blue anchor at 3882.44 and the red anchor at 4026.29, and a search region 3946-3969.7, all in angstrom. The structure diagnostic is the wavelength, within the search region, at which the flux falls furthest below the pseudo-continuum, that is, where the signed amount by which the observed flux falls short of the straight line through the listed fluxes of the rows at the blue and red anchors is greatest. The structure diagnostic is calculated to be 3968.31 angstrom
